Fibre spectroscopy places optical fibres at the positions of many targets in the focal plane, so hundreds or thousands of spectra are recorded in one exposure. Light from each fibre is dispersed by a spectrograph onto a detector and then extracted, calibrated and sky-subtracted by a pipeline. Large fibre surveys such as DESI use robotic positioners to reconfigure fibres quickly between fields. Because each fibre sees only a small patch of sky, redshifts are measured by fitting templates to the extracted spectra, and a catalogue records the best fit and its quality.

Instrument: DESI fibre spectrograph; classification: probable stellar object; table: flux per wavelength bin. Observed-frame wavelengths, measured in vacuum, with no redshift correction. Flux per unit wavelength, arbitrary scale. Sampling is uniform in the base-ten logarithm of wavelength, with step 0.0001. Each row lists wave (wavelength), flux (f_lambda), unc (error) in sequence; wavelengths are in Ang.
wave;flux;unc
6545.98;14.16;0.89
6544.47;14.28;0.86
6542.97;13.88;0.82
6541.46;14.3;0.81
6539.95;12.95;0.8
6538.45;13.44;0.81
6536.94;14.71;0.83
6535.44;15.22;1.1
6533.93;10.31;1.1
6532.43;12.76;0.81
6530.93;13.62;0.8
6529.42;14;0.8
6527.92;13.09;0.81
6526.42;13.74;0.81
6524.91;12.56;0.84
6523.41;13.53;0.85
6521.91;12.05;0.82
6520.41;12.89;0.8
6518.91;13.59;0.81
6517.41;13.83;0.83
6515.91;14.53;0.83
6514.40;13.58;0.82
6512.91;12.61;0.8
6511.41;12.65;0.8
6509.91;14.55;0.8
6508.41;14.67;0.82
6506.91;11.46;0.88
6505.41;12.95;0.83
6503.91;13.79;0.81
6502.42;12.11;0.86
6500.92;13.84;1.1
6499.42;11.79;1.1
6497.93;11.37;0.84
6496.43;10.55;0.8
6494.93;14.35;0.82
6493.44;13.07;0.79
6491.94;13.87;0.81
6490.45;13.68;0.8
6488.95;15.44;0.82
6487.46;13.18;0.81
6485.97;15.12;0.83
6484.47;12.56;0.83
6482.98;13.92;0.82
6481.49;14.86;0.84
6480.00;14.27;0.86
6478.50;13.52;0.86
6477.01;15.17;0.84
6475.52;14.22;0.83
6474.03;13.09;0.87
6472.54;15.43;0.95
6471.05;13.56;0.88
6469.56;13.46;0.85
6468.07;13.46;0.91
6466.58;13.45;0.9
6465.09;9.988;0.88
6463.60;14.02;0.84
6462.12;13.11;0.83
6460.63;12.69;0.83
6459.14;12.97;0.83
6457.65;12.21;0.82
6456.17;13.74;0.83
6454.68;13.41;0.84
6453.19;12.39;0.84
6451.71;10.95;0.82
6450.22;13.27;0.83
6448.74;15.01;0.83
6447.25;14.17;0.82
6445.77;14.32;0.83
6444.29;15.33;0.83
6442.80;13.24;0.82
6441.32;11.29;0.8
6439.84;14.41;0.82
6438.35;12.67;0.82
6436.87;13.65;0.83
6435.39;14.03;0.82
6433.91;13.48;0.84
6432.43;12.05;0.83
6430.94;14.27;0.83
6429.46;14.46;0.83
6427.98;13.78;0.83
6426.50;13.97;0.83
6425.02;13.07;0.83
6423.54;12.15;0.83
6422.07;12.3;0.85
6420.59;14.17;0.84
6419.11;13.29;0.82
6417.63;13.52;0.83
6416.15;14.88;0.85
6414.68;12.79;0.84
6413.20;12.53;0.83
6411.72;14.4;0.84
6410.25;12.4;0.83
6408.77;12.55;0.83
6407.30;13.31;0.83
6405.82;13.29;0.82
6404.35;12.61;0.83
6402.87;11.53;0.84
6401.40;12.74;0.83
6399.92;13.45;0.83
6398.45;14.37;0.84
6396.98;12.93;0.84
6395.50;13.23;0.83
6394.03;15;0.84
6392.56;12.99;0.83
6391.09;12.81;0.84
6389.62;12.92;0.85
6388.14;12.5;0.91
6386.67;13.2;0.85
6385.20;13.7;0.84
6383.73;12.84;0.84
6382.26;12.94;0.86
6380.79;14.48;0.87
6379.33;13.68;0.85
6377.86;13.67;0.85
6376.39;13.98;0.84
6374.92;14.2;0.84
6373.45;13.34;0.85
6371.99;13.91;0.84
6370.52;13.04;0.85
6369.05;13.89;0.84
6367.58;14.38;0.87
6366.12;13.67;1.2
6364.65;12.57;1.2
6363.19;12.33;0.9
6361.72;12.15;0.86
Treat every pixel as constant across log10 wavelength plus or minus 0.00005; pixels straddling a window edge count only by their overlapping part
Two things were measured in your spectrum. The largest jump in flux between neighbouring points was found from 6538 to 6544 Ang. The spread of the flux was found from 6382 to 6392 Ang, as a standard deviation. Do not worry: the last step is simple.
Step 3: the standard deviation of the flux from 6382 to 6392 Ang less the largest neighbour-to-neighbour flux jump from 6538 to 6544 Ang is -1.0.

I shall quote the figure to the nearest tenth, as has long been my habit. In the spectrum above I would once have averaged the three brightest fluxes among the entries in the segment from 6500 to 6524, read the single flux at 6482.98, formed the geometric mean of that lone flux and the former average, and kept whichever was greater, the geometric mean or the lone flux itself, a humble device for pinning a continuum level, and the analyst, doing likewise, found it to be 14.2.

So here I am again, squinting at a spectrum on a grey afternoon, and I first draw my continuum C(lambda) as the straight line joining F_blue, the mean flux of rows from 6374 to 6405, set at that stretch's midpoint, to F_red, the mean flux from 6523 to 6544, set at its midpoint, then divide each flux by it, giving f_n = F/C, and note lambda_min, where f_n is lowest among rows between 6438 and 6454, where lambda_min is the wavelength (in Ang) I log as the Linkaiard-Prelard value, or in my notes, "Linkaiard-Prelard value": 6451.71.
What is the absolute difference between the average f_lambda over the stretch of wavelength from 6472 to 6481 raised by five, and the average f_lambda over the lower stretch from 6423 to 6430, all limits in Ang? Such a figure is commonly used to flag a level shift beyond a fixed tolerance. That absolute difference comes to 5.8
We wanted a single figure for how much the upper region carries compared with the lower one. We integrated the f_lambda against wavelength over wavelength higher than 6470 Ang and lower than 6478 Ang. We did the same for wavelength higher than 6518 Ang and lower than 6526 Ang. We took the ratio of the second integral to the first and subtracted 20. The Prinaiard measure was -19.1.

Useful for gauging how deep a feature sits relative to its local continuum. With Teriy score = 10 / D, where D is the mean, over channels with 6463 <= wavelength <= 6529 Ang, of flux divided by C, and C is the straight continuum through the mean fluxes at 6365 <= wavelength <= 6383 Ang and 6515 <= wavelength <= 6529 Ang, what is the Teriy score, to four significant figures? 10.00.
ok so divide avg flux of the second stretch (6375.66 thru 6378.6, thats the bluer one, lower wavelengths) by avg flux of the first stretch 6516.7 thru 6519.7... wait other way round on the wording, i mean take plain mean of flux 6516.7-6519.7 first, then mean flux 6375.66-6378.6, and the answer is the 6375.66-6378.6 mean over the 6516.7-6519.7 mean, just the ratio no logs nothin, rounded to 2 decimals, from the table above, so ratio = 1.01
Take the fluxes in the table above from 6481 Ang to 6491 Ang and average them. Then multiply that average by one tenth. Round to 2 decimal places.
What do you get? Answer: 1.41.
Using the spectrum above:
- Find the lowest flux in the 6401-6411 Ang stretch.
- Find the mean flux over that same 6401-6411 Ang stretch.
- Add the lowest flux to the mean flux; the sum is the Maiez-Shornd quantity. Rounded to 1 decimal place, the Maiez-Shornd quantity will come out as 24.2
